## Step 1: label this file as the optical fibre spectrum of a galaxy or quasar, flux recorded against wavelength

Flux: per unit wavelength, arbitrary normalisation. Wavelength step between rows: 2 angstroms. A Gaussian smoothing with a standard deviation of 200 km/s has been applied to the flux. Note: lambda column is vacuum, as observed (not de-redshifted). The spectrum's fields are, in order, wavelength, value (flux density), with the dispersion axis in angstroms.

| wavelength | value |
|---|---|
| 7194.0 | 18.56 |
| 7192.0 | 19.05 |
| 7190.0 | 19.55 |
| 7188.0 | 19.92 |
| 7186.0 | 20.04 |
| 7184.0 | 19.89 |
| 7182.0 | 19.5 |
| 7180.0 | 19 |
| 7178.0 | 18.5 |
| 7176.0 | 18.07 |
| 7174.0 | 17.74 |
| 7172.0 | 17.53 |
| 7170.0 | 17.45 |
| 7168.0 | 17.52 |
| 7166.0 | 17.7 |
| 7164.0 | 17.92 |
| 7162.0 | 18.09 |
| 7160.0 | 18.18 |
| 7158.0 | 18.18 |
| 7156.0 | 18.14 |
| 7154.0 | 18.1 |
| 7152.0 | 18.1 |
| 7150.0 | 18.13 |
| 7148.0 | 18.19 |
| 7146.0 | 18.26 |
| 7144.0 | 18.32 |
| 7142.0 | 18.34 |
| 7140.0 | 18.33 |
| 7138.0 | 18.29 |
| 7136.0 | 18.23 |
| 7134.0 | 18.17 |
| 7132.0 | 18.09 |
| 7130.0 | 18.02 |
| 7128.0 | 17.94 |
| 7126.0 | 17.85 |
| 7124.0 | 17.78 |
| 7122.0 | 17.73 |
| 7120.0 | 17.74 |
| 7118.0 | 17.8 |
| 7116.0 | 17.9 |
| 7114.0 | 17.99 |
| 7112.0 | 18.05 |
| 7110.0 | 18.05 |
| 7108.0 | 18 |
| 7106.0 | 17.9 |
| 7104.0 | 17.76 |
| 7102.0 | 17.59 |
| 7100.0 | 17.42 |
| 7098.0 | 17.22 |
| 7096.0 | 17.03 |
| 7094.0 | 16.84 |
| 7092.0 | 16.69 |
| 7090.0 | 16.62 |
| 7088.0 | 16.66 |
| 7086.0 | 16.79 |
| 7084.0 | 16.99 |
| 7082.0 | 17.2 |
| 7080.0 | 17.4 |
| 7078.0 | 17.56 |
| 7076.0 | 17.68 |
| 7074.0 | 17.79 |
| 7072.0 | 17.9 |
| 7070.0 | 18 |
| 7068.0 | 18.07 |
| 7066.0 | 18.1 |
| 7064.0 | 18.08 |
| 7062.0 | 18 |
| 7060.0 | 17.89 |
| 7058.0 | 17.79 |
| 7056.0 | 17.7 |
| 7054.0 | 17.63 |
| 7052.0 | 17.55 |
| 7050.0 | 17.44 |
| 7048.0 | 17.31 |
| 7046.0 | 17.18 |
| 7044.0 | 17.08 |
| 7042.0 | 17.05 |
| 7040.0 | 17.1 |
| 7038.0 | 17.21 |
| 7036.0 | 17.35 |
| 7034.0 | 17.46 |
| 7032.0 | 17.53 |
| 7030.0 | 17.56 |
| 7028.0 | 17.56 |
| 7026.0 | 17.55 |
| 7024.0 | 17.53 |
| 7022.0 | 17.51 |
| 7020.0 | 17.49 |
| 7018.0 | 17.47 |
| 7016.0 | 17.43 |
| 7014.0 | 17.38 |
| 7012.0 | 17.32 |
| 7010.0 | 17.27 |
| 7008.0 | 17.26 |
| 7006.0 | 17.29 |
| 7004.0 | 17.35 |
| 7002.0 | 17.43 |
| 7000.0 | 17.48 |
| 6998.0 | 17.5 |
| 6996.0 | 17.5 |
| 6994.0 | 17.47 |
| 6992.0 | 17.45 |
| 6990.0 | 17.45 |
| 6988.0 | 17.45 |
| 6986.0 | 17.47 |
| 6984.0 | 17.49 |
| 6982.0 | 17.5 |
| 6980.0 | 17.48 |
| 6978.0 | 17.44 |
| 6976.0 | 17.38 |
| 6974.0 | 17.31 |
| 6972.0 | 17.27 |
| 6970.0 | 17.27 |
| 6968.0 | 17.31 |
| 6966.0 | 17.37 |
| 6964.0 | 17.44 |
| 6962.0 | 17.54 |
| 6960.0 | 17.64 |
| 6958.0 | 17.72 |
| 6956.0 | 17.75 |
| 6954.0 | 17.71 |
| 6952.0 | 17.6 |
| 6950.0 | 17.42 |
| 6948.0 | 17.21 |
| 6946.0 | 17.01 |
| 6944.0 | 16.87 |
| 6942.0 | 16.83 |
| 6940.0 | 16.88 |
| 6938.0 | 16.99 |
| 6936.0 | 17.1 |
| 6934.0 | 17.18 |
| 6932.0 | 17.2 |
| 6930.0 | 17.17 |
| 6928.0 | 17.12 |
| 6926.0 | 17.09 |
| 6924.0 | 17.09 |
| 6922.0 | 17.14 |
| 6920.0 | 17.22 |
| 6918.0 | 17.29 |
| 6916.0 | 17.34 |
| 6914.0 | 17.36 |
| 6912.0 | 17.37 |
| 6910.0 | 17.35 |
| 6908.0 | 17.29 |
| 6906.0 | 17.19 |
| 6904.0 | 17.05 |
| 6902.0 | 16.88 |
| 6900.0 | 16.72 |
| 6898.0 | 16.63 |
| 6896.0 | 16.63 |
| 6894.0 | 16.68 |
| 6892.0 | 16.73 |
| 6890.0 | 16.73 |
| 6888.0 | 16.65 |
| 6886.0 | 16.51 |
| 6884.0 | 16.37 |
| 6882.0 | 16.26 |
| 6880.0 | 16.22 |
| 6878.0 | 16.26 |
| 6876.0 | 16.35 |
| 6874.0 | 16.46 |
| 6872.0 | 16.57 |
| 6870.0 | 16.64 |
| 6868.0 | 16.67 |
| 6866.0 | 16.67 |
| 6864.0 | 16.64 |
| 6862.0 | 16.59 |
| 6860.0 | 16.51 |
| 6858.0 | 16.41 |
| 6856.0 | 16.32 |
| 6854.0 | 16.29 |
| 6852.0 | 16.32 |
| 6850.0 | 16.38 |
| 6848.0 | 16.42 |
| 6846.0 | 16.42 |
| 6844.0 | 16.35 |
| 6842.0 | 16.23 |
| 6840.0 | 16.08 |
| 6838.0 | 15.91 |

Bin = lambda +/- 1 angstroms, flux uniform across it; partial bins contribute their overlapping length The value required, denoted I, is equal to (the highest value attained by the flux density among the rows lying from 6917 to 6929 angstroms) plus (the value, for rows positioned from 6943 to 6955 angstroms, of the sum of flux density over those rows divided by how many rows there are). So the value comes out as 34.6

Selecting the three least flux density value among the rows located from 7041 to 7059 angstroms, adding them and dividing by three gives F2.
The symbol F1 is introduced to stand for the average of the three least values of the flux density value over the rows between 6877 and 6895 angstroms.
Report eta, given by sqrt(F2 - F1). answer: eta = 0.9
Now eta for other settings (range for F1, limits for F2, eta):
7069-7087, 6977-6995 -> 0.7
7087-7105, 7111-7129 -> 1.0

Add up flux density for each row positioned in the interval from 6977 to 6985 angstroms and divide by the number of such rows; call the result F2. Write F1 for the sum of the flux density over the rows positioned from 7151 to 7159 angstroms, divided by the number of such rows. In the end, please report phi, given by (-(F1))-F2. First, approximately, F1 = 18.1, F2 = 17.5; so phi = -35.6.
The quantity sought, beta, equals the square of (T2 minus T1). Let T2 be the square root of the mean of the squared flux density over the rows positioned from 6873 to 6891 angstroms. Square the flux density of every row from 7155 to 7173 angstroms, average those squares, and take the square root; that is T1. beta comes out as 2.1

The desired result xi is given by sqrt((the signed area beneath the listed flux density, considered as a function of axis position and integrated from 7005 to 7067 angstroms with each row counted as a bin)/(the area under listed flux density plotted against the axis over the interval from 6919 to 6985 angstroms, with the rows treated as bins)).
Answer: 0.97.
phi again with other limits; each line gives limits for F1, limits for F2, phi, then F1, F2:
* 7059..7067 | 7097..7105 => -35.5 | 18.0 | 17.5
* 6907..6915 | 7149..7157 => -35.5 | 17.3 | 18.1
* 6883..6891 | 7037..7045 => -33.7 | 16.6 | 17.1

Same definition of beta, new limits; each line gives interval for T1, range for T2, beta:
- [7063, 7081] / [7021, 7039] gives 0.1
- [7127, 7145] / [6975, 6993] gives 0.5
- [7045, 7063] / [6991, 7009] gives 0.0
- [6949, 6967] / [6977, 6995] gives 0.0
